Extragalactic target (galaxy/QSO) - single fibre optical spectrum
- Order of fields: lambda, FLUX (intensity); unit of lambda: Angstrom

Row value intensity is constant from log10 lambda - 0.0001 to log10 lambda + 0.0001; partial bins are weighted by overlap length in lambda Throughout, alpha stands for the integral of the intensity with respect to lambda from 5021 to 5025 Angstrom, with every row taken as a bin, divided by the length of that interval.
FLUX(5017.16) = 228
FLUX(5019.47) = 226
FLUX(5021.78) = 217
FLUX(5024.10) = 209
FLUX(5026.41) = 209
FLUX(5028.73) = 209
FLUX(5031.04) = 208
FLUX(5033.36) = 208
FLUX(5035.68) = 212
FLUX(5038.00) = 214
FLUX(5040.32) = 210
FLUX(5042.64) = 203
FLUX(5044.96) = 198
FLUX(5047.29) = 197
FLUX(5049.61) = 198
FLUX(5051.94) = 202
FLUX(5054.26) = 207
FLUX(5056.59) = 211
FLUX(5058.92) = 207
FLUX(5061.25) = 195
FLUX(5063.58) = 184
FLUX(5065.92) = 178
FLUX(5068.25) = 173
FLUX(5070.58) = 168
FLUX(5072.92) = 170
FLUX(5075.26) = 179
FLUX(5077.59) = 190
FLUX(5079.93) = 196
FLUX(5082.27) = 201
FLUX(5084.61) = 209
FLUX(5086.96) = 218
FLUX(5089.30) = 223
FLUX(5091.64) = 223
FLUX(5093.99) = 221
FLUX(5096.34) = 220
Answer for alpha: 213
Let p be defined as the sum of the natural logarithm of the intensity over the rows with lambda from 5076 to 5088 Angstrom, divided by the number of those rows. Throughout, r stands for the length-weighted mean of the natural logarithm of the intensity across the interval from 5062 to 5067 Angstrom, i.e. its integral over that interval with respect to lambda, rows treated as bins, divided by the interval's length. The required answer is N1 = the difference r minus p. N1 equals -0.11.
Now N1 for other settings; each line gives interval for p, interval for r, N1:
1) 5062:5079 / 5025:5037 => 0.17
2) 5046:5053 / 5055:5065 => -0.01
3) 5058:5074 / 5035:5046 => 0.13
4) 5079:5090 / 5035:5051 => -0.02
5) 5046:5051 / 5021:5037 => 0.06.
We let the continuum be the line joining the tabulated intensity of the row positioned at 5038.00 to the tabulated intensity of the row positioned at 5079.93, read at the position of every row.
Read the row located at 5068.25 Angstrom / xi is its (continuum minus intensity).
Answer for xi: 28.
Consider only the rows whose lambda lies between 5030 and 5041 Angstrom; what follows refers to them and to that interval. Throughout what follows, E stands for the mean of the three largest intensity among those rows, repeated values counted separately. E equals 212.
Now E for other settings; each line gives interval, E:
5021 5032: 212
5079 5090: 217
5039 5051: 204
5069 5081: 188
